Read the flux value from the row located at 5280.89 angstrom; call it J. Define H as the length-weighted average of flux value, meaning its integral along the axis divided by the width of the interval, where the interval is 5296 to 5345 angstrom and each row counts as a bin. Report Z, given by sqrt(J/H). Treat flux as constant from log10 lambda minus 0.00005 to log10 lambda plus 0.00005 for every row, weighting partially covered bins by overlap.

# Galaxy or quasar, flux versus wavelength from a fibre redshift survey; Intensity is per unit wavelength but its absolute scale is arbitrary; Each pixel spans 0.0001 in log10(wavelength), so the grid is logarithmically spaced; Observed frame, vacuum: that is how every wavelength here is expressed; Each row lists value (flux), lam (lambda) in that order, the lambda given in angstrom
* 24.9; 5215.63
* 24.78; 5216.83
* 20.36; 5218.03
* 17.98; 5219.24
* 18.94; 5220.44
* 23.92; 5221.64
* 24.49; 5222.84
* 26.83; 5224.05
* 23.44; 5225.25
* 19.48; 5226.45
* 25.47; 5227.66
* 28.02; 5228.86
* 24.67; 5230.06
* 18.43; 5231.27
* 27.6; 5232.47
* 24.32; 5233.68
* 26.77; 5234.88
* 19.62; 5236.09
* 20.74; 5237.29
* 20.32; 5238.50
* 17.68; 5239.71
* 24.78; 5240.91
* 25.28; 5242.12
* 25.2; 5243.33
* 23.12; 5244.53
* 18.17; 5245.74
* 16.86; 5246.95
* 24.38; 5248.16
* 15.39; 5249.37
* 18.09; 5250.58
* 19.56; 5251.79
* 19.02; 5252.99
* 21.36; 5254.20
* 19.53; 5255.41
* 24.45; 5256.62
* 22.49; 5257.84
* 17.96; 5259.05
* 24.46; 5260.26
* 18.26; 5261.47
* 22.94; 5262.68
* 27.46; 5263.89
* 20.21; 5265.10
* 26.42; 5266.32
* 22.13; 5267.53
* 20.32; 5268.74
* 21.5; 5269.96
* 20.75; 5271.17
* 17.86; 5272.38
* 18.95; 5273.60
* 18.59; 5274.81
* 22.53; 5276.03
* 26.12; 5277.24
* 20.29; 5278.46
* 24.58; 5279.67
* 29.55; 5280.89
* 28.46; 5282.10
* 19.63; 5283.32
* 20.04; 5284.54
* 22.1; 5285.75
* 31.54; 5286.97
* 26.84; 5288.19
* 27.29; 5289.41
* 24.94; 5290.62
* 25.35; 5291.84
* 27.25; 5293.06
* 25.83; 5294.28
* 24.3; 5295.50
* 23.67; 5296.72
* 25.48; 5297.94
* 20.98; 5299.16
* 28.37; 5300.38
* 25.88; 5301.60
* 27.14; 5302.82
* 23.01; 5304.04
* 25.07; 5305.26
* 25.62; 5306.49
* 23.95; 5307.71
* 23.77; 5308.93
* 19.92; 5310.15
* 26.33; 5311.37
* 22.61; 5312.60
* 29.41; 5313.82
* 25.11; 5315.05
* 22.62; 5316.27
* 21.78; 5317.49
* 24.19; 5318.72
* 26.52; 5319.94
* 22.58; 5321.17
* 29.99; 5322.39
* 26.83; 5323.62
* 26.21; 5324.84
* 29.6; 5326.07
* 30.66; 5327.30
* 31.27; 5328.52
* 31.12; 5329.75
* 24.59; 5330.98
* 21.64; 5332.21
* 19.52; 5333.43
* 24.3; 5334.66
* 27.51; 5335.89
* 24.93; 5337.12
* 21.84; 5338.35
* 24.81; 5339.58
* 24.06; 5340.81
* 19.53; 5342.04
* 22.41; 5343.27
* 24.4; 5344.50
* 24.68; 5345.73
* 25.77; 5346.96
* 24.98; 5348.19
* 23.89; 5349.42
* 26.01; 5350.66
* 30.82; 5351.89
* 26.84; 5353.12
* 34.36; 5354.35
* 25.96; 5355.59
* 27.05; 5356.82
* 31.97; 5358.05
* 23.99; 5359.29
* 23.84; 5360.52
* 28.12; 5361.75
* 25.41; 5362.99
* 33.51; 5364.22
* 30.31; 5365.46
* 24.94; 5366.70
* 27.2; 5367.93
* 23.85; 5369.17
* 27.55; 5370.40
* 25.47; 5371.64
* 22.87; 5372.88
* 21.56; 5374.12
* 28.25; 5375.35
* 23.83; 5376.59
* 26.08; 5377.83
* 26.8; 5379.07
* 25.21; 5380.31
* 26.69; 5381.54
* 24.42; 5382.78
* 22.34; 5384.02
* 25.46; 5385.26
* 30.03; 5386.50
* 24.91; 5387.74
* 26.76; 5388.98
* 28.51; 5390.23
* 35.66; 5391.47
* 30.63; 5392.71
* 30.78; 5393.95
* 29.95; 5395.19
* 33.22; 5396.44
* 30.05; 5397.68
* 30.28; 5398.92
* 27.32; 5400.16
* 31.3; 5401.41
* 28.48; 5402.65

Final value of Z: 1.09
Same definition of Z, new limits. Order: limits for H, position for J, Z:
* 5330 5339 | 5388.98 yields 1.06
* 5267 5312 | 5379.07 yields 1.06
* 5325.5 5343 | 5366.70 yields 0.99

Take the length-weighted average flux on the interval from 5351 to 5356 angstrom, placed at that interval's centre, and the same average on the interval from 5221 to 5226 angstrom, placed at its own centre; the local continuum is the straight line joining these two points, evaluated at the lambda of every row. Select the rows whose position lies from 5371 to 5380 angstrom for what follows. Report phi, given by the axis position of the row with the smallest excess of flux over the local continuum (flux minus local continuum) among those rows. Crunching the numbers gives 5374.12 angstrom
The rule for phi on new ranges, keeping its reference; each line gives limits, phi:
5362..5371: 5369.17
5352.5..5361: 5360.52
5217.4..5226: 5219.24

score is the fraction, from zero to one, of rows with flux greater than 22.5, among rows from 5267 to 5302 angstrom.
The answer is 0.59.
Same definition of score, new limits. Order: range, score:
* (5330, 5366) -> 0.83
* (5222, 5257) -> 0.52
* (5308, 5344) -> 0.76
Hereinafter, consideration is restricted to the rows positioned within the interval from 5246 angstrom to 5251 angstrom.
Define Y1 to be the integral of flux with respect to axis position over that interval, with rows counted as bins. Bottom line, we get 93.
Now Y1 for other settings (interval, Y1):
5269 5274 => 99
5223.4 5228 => 109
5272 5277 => 100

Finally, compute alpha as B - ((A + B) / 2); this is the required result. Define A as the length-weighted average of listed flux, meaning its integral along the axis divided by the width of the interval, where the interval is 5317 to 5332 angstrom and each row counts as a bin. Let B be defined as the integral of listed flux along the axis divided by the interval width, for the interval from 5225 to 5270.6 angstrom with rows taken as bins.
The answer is -2.5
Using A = 27.0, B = 22.0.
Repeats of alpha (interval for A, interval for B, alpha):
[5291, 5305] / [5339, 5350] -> -0.7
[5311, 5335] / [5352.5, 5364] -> 0.9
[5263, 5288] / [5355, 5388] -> 1.6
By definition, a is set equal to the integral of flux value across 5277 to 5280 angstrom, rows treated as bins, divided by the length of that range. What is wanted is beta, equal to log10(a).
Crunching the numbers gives 1.37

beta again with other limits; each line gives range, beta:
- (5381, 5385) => 1.39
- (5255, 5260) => 1.33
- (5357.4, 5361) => 1.43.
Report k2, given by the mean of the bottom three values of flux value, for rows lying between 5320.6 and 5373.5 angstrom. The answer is 20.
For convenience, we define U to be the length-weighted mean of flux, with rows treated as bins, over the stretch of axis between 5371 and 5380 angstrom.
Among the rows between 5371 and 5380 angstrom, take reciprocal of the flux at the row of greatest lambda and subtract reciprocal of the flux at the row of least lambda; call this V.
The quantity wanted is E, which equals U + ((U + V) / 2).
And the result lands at 37.5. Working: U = 25.0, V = -0.0019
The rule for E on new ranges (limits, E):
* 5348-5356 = 41.6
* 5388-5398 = 45.7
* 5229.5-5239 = 34.2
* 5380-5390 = 38.8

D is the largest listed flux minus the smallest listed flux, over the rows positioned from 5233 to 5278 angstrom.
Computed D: 12.1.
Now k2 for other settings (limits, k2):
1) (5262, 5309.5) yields 18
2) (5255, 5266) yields 19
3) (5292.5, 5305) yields 23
